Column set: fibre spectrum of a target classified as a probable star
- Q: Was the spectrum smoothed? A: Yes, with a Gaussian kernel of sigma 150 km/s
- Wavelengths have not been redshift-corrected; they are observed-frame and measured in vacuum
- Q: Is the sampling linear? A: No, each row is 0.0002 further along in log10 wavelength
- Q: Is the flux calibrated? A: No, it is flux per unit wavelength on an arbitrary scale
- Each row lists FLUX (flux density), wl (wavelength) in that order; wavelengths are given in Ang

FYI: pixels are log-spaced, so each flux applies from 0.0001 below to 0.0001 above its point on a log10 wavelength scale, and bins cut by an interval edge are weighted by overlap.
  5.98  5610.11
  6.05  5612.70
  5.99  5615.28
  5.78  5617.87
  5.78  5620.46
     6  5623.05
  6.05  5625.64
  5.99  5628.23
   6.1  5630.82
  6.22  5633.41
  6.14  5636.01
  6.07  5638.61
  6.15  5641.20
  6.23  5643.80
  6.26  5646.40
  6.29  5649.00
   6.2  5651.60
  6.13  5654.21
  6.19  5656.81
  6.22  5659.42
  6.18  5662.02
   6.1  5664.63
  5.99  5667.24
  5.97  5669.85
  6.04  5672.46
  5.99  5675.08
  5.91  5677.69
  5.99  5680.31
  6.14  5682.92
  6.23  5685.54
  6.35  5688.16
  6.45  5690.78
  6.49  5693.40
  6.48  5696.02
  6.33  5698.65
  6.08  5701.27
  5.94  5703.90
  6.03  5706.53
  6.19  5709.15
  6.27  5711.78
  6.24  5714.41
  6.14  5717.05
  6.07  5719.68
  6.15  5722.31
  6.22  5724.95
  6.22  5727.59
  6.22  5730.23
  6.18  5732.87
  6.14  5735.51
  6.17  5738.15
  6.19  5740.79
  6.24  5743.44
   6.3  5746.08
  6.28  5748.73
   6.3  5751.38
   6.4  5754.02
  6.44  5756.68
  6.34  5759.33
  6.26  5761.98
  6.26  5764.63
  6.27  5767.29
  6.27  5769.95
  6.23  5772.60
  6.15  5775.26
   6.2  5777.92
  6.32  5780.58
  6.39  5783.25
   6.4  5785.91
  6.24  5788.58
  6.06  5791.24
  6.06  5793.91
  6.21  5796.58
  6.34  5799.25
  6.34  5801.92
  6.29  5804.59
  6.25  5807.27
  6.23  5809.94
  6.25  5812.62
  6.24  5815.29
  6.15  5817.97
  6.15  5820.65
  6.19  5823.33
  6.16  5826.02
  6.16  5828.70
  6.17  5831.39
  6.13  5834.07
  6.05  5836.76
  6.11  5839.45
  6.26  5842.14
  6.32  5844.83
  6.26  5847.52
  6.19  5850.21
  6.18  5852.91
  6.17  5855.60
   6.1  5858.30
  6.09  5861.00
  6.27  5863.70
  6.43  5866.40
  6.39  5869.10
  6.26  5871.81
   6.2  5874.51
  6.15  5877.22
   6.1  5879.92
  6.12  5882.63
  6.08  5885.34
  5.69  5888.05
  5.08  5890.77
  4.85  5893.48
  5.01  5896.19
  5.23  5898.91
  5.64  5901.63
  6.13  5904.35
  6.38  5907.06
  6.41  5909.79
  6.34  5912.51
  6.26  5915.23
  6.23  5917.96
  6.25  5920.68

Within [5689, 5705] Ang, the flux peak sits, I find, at 5693.40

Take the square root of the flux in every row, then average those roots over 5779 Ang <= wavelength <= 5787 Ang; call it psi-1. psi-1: 2.52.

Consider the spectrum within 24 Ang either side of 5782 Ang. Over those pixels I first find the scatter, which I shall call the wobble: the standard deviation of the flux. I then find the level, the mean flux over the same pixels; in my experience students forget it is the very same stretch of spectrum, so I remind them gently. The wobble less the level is -6.16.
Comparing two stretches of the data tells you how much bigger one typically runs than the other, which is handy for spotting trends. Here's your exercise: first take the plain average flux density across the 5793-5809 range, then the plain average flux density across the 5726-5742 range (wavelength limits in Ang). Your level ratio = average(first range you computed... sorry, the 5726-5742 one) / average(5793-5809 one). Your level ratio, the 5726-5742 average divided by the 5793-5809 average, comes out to 0.99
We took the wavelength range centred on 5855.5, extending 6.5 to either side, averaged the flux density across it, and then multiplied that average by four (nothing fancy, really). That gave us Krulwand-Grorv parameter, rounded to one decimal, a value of 24.6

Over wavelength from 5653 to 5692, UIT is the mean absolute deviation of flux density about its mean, 0.12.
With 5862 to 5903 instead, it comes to 0.47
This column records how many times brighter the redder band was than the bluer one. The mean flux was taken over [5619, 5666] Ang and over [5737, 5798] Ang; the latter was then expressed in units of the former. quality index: 1.02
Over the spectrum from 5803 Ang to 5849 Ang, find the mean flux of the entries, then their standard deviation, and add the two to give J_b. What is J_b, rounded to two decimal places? 6.27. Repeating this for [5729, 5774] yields 6.34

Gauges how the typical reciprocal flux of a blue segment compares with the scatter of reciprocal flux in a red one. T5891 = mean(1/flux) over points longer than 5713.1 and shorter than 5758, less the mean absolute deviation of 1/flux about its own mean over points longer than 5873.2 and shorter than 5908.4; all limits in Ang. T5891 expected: 0.146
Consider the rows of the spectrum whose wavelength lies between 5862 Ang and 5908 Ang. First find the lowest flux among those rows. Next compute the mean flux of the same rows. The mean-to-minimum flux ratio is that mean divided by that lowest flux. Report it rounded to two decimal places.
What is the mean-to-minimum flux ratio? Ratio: 1.21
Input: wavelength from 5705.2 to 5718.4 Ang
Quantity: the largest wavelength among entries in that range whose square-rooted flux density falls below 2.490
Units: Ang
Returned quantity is 5717.05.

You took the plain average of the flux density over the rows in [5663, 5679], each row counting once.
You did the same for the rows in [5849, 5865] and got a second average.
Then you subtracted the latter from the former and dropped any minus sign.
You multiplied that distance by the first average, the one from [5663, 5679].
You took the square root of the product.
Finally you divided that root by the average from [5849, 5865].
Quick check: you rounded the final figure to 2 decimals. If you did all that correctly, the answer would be 0.16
